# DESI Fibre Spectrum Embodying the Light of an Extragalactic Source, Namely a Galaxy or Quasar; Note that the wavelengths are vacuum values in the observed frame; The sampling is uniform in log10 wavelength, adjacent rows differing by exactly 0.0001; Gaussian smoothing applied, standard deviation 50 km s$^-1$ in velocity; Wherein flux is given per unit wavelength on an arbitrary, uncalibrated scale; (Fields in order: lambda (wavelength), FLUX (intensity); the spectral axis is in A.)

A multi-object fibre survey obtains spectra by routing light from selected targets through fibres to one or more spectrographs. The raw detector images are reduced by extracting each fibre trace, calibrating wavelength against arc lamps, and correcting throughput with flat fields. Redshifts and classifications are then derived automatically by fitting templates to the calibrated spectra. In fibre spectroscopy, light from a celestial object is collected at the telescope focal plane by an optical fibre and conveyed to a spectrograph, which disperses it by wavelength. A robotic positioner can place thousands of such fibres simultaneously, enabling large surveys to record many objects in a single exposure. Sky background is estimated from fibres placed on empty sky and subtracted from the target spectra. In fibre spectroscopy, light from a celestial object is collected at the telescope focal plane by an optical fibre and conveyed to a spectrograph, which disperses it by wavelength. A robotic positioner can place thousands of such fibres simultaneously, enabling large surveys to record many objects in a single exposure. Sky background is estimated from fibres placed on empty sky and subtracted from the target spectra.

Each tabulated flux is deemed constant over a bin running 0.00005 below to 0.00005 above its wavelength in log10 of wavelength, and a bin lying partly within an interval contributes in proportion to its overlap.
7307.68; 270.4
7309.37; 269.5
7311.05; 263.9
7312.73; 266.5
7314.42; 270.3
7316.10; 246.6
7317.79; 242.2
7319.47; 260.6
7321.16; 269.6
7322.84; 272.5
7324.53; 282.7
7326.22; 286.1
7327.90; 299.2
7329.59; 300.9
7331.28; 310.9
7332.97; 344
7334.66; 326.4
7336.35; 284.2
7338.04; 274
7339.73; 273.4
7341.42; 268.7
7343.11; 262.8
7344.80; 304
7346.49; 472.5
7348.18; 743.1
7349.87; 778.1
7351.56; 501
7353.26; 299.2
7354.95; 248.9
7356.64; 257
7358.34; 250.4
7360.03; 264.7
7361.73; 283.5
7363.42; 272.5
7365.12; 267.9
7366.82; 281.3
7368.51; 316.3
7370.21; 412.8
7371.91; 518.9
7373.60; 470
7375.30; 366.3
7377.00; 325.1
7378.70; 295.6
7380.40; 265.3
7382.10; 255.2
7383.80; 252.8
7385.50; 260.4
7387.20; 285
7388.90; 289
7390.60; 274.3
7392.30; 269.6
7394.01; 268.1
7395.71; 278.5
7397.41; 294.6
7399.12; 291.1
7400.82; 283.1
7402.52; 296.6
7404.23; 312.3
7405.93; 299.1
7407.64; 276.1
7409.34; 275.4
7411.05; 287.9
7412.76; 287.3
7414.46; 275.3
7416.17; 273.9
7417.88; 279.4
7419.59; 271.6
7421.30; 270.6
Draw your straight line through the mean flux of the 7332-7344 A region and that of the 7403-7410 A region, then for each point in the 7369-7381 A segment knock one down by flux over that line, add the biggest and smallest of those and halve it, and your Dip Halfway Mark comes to -0.35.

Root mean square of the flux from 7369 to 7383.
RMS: 375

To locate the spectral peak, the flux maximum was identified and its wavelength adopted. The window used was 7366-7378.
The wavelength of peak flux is 7371.91 A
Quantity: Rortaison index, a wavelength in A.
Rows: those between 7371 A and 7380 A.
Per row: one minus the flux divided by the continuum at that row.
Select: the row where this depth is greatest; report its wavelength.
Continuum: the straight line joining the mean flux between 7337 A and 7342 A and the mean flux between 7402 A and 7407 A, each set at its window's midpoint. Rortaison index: 7378.70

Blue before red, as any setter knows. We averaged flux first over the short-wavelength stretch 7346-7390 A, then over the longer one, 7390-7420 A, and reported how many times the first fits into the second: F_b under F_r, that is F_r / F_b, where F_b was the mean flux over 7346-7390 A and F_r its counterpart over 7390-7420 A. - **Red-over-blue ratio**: 0.80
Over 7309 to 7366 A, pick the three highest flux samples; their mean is 674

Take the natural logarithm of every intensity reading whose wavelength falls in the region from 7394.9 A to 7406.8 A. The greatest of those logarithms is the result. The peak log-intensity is 5.7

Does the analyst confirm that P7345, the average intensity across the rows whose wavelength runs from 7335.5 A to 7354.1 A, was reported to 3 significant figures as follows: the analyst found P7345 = 406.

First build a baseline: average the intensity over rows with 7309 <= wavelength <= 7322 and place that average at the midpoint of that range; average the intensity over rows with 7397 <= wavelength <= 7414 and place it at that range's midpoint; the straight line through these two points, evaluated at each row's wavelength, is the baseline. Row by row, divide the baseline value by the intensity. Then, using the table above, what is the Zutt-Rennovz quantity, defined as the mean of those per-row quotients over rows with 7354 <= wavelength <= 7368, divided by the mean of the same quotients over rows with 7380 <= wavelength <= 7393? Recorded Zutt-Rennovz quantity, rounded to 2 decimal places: 0.98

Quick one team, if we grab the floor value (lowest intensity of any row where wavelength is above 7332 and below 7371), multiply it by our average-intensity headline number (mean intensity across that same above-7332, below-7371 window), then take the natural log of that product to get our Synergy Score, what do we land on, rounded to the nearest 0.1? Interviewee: 11.4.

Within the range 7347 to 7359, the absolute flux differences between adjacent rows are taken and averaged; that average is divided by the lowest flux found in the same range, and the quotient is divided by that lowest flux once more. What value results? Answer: 0.0016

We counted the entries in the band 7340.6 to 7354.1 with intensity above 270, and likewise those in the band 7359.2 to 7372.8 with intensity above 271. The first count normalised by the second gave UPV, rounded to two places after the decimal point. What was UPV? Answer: 1.00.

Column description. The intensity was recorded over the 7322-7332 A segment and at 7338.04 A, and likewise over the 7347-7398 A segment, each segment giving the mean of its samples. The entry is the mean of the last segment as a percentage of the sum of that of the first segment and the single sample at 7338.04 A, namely 60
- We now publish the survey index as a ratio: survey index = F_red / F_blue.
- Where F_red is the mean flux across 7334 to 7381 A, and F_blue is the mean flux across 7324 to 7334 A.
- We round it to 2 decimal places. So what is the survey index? 1.16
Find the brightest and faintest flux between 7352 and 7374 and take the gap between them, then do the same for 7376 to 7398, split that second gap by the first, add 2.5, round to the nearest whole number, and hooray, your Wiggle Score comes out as 3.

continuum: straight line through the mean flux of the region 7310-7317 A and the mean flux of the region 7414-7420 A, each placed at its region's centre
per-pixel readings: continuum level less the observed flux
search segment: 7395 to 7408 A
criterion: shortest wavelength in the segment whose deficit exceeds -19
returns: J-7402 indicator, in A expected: 7395.71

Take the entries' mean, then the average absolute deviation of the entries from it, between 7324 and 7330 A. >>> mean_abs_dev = 8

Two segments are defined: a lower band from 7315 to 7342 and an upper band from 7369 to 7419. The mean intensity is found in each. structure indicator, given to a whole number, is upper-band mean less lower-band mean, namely 20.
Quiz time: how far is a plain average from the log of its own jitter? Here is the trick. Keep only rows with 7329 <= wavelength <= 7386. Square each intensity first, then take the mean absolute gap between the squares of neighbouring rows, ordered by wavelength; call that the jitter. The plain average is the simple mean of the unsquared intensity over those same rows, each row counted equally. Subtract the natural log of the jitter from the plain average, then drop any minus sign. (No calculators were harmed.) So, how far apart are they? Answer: 331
